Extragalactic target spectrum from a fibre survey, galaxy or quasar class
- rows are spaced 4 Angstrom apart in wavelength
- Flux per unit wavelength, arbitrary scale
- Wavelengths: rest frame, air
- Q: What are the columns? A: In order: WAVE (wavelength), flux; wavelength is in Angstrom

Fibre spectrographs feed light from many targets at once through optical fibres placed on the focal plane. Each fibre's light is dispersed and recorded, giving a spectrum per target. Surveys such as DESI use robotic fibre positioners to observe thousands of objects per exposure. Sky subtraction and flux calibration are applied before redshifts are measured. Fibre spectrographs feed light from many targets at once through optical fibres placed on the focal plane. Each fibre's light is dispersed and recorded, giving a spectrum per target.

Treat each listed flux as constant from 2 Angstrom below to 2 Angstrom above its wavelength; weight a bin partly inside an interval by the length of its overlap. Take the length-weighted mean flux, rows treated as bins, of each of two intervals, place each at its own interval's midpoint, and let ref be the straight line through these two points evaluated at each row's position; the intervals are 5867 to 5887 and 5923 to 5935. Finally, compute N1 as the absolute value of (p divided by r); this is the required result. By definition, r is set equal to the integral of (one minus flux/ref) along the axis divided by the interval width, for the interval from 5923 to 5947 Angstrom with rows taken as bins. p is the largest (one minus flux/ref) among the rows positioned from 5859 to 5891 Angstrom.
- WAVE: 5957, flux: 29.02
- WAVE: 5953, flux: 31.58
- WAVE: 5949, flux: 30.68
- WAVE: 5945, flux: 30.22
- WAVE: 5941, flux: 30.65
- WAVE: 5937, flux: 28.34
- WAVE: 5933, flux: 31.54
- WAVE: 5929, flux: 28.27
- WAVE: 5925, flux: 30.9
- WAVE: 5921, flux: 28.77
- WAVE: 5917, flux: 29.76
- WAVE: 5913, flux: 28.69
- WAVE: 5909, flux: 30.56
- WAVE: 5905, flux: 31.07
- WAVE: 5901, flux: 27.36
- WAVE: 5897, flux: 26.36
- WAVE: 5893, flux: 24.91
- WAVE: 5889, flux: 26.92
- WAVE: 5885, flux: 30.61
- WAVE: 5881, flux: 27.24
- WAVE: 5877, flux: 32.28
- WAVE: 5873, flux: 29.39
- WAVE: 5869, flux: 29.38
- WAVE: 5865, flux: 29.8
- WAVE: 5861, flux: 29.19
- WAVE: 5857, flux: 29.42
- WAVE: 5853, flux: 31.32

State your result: 9.9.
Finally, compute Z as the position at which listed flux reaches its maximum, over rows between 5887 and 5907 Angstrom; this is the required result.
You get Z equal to 5905 Angstrom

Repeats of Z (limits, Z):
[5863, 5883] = 5877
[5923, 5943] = 5933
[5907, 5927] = 5925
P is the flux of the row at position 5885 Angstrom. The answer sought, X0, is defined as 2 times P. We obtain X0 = 61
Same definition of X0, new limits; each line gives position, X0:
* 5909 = 61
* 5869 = 59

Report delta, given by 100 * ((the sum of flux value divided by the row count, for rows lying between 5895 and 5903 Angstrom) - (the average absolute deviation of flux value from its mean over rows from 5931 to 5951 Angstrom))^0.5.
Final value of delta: 510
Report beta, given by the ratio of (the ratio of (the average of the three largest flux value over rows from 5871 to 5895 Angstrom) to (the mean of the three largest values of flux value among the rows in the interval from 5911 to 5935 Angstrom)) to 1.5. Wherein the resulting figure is 0.667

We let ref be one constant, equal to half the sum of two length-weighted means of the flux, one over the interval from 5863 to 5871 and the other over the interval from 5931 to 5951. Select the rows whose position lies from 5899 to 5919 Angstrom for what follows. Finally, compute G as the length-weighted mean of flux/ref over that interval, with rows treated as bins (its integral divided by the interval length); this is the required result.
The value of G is 0.98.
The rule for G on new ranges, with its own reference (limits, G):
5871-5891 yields 0.98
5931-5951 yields 1.01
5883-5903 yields 0.91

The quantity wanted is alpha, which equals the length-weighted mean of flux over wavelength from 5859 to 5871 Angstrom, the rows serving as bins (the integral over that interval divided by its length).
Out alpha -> 29.5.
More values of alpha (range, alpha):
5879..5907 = 27.8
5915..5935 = 29.8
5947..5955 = 31.1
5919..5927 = 29.8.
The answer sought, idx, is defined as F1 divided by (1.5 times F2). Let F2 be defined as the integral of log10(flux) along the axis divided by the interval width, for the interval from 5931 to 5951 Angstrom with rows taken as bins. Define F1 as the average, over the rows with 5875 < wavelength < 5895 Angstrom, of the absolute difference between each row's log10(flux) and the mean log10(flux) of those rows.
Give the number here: 0.0166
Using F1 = 0.037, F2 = 1.481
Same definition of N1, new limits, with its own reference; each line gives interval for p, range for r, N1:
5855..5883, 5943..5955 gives 6.3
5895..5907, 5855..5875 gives 14.9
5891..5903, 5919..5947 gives 11.0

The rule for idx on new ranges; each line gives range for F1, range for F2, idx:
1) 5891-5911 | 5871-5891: 0.0154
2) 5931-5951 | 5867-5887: 0.0053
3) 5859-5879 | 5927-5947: 0.0058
